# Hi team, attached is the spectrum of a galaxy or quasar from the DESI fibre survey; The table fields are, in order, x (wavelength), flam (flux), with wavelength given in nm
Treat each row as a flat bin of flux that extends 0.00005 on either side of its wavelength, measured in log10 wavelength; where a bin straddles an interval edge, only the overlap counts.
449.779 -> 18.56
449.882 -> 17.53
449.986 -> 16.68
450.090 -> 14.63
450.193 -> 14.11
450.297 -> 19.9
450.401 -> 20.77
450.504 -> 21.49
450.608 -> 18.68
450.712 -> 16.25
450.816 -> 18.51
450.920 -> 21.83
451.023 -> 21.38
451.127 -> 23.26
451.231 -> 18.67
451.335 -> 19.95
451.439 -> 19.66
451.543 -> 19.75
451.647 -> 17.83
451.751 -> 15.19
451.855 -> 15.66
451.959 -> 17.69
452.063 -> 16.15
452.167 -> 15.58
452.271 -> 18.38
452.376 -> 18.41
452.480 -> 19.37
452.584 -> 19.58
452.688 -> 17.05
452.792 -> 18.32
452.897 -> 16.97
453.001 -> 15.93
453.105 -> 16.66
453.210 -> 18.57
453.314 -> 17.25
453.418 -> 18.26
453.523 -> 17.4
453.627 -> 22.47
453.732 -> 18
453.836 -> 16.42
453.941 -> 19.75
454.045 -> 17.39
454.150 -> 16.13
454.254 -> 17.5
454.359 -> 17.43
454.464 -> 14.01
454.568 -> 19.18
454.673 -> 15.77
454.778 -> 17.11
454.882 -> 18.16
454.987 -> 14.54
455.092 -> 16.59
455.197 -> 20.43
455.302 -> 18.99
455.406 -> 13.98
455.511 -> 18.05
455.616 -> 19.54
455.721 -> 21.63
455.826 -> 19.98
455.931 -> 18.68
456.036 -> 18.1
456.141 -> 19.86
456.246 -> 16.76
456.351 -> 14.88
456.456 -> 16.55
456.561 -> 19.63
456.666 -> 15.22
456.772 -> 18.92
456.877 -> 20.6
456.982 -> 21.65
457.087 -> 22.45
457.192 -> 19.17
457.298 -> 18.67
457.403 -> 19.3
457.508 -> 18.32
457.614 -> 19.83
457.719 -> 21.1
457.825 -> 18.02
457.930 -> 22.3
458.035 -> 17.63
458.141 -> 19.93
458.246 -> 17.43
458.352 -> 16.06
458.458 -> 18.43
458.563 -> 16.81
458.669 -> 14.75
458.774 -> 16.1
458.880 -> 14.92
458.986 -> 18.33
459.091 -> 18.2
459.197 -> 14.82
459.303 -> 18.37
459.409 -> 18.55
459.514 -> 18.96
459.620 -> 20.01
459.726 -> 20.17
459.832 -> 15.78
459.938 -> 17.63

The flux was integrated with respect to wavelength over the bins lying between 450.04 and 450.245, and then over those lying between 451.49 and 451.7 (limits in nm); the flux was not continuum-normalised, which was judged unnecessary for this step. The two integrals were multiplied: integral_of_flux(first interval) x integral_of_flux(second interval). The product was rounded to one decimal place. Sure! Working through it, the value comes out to 11.6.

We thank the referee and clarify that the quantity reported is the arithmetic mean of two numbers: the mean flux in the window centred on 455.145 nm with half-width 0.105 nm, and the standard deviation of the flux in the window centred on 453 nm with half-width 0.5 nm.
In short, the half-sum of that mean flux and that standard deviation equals 9.8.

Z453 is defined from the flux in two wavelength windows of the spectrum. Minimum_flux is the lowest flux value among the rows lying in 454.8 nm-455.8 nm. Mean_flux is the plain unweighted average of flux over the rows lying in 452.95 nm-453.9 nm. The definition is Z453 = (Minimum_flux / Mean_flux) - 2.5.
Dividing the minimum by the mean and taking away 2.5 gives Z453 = -1.72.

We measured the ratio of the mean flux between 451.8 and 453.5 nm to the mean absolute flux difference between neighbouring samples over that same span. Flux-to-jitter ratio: 13.6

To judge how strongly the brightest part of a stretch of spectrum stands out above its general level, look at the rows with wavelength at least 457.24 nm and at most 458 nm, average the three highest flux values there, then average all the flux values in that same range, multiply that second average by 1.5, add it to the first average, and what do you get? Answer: 50.5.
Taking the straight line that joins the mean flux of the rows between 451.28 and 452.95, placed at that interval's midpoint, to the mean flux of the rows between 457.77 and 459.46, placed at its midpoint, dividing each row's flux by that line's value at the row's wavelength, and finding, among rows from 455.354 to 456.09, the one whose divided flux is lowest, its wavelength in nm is 455.406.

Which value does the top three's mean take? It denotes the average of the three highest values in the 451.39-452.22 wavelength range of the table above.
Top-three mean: 19.1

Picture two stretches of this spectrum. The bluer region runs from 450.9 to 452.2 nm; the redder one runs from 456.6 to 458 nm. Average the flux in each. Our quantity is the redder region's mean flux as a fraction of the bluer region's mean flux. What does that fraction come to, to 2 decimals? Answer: 1.05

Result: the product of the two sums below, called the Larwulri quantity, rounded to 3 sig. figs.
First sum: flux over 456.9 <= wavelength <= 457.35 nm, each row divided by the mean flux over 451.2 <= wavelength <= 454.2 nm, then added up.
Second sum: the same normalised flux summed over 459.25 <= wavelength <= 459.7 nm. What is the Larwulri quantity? 19.5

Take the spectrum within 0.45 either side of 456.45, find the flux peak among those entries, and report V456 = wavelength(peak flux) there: 456.877 nm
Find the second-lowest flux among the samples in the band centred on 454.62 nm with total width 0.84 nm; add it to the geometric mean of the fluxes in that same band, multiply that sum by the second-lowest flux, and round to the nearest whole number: 453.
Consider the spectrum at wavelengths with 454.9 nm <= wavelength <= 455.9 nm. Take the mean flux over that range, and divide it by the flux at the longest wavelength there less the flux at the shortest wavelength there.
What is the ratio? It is 3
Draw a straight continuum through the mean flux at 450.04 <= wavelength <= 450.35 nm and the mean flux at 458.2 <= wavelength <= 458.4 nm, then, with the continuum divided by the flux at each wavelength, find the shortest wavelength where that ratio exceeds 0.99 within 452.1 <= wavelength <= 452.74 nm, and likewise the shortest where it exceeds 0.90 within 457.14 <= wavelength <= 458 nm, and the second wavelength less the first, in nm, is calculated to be 5.34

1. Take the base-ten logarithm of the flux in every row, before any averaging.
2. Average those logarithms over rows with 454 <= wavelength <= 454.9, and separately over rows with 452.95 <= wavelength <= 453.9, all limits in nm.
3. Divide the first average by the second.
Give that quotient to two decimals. 0.98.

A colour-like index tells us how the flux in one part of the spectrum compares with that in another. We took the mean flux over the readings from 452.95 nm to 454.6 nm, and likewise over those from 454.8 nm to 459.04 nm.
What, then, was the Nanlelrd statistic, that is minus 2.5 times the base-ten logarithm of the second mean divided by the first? -0.040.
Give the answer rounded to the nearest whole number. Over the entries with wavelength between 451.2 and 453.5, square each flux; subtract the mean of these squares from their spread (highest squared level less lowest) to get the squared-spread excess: -150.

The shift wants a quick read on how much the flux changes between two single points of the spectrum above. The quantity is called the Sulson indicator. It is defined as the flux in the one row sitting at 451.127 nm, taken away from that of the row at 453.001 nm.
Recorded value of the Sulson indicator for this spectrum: -7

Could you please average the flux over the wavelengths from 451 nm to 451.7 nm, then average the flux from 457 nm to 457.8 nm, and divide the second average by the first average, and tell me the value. 0.99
